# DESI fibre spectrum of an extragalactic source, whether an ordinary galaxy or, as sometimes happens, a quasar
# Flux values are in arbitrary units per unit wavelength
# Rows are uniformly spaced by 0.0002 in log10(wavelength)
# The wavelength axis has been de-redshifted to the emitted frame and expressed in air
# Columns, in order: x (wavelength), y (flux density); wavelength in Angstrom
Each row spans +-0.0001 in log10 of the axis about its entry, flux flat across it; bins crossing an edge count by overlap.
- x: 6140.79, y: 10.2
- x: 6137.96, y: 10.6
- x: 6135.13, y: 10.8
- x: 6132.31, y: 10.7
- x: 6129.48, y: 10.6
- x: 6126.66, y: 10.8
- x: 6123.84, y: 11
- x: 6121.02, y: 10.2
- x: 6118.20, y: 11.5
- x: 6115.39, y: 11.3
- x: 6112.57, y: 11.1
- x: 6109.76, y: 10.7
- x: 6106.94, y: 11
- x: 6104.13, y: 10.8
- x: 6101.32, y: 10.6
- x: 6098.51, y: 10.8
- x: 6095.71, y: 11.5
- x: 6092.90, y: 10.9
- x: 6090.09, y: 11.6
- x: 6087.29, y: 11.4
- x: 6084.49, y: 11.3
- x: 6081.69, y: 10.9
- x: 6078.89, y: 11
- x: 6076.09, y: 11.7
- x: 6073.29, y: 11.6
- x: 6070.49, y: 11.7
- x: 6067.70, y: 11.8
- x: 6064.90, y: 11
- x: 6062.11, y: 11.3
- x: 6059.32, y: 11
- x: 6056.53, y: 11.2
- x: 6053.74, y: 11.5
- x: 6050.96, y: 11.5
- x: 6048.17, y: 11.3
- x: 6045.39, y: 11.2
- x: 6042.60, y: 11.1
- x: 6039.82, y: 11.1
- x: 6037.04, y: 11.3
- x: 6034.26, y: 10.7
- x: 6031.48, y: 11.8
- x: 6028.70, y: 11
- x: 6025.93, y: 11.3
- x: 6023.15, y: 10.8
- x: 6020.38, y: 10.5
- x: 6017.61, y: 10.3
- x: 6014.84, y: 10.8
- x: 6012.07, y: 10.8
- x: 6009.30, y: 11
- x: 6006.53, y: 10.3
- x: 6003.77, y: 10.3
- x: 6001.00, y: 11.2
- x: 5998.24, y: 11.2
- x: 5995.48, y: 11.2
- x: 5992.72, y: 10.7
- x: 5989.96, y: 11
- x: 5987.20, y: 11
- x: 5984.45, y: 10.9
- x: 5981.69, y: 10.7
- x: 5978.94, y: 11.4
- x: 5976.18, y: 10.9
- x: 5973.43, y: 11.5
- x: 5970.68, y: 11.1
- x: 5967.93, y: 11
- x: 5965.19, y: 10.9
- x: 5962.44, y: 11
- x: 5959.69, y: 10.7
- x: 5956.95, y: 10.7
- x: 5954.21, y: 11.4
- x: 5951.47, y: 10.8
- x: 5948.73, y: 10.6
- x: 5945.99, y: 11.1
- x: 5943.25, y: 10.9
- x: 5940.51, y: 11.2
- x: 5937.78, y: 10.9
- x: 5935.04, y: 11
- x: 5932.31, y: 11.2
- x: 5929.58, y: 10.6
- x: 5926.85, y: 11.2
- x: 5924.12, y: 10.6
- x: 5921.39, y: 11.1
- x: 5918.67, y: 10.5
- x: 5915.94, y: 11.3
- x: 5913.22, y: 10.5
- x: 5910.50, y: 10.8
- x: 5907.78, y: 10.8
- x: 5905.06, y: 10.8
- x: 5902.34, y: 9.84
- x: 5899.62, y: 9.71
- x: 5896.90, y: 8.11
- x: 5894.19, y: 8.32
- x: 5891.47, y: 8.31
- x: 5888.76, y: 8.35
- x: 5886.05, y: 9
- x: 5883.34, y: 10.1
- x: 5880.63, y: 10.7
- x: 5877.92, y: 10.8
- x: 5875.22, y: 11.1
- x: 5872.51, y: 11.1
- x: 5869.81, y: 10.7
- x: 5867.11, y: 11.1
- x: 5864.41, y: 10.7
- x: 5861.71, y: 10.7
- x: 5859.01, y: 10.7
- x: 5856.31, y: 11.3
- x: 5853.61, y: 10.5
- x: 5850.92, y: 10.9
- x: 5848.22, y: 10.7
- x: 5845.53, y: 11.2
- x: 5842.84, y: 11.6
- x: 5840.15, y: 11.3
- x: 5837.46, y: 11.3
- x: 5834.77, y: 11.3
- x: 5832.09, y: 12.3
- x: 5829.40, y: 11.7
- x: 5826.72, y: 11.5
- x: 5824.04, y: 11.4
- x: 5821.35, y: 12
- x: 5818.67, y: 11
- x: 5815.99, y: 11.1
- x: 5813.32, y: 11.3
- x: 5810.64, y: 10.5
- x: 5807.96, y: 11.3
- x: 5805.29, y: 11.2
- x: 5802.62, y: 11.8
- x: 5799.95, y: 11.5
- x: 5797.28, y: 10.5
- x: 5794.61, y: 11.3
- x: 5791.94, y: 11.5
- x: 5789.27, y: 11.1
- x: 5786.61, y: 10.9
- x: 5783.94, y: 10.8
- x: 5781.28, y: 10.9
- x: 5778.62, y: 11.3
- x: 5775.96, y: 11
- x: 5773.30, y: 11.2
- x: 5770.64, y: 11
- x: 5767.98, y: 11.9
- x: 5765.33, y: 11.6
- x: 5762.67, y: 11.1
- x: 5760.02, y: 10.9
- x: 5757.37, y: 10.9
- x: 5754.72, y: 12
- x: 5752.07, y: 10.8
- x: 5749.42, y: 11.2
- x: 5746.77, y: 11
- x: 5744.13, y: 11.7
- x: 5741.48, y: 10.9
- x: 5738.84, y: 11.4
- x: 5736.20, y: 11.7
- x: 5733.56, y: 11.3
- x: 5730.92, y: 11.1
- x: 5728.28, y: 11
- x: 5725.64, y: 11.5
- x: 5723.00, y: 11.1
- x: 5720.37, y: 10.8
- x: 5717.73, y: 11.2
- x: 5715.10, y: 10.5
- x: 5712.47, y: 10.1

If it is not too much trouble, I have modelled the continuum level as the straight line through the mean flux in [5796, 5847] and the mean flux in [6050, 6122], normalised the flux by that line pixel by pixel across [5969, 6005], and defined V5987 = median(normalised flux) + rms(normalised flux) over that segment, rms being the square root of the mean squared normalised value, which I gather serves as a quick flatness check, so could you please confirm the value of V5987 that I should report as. 1.96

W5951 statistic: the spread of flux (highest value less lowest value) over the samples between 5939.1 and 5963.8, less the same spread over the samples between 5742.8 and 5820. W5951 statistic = -0.7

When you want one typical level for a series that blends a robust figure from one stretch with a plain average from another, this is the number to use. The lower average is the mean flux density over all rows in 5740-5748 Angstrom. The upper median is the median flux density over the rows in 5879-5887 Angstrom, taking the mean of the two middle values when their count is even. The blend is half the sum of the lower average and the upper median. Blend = 10.7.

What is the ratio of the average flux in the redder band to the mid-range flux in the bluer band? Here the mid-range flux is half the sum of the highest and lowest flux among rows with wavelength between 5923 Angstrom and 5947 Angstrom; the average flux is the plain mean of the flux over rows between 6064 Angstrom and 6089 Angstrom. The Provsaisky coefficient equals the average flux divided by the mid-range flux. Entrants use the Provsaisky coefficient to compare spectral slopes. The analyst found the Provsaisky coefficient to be 1.04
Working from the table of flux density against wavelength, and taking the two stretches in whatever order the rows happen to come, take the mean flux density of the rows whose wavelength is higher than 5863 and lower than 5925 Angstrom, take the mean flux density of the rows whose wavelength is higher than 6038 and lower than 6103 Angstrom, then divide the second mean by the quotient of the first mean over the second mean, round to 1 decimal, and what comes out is 12.4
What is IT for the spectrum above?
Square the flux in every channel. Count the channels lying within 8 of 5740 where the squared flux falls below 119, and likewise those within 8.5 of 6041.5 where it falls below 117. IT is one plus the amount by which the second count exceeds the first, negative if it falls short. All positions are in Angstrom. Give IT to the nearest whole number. 1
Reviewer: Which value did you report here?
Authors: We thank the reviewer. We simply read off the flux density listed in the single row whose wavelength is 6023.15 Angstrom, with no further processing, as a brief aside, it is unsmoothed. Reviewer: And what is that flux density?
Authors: 10.8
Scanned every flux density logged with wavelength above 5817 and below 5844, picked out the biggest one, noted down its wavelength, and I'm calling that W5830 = 5832.09 Angstrom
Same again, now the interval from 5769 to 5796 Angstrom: 5791.94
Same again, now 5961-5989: 5973.43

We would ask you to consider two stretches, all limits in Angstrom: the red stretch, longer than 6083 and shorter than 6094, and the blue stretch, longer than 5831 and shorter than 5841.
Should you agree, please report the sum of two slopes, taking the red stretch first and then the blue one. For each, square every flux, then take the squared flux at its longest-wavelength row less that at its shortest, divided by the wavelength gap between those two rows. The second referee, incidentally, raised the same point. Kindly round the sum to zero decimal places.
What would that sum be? -4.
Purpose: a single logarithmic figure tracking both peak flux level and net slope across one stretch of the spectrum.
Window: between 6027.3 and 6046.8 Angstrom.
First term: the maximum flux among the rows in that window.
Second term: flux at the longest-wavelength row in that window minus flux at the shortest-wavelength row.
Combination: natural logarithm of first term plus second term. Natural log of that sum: 2.48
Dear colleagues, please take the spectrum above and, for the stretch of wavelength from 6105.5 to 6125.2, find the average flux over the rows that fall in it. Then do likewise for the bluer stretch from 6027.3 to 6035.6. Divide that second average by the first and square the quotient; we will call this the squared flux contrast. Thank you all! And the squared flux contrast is 1.04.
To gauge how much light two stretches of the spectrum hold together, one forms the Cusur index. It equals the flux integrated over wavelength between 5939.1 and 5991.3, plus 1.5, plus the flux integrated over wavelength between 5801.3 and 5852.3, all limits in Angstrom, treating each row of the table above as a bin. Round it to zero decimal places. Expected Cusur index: 1153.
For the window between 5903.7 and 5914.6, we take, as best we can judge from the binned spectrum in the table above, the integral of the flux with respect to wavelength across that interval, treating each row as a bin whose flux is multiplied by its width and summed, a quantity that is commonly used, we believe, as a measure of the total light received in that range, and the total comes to 117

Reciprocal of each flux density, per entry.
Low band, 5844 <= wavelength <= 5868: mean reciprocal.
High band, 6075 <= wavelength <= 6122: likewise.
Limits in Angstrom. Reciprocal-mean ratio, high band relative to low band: 0.98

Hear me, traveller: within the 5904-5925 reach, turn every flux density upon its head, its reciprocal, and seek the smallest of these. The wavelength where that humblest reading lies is 5915.94 Angstrom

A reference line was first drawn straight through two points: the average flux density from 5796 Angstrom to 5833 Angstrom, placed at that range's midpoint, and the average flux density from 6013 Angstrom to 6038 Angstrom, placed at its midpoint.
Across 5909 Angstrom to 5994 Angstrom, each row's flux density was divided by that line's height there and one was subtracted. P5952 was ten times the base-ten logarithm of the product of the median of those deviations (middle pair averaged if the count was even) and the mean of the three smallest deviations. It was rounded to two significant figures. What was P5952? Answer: -32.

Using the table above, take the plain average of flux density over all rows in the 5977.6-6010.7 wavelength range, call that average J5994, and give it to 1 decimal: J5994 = 10.9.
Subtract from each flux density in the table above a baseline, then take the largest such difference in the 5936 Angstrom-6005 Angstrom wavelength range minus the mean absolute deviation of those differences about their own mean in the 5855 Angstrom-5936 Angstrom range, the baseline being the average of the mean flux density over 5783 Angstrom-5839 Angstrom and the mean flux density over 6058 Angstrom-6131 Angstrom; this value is -0.5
